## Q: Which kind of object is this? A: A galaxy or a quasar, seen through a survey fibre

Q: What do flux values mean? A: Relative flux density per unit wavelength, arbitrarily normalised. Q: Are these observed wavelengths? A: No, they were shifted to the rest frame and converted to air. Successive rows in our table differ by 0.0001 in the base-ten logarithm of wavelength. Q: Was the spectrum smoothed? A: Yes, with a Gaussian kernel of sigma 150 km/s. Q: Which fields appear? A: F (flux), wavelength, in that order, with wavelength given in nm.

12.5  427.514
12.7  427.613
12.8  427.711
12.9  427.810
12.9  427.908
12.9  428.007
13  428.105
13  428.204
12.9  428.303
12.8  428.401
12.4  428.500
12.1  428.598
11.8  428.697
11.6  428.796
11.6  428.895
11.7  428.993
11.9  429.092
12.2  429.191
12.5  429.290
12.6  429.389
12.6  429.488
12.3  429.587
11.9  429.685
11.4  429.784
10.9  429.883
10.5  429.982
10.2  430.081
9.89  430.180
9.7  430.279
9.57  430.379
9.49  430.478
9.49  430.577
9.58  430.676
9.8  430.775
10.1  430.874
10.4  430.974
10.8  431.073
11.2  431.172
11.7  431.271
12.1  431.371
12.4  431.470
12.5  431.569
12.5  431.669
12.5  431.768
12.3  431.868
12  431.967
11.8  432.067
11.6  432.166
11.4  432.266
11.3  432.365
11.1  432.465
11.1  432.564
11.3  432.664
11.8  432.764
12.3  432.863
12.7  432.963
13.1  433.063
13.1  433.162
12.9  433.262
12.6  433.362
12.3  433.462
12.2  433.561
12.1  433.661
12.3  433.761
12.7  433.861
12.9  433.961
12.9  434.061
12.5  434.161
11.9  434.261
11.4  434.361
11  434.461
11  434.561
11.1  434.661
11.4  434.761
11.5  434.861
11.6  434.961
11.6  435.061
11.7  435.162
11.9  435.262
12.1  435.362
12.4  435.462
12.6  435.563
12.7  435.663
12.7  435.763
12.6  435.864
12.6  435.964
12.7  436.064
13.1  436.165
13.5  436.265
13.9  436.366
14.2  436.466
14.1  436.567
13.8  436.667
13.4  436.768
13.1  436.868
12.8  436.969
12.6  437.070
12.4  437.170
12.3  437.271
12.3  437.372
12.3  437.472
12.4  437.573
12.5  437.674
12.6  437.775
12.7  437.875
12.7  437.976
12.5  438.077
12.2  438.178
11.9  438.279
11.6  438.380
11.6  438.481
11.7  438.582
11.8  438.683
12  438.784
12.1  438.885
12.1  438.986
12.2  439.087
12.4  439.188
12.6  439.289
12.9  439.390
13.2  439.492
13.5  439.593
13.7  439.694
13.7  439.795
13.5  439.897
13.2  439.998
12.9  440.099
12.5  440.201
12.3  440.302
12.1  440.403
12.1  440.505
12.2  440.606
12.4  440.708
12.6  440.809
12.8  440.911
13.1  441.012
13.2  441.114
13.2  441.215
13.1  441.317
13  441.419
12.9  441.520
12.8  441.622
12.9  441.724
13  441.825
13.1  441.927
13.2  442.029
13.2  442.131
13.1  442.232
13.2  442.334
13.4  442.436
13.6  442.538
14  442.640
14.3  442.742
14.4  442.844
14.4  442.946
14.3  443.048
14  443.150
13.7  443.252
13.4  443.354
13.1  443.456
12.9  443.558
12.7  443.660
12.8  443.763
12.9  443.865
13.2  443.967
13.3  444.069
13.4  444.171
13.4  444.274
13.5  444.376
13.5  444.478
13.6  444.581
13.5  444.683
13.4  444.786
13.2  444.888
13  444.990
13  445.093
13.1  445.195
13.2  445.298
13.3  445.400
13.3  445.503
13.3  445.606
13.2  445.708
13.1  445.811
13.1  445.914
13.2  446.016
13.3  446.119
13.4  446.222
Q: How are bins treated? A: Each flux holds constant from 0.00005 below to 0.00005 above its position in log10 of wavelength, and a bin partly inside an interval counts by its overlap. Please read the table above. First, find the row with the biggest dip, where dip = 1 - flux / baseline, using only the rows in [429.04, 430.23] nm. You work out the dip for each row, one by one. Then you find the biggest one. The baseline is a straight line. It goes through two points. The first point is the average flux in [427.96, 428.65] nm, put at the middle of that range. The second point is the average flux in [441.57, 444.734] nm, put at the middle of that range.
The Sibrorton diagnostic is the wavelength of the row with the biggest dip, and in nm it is 430.180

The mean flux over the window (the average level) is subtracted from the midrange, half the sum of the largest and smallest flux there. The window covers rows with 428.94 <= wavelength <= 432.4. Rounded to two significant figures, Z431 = -0.24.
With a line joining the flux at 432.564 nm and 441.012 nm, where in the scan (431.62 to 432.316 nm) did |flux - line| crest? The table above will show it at 431.669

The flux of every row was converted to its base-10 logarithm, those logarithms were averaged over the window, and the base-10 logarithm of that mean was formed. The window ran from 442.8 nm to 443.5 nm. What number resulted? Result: 0.058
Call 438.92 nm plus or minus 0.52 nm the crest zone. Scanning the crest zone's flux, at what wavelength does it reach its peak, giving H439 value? 439.390 nm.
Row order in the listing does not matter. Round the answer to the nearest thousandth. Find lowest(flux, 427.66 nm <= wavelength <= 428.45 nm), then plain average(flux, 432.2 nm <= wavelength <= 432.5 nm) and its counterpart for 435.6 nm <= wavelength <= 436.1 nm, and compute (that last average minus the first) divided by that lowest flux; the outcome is 0.109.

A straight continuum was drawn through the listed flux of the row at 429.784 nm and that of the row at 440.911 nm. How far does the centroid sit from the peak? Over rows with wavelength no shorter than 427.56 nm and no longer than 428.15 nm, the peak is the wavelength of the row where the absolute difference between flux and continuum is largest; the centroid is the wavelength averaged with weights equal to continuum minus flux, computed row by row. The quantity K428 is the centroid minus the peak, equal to -0.24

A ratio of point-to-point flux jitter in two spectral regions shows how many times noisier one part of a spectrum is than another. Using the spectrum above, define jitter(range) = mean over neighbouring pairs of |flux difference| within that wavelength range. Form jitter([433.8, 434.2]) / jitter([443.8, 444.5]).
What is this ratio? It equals 2.0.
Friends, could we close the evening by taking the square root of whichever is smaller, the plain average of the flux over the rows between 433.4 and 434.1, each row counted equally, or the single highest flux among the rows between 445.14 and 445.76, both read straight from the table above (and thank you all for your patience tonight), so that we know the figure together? 3.53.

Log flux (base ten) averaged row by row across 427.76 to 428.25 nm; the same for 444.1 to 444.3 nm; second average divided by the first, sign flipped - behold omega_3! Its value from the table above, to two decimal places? -1.01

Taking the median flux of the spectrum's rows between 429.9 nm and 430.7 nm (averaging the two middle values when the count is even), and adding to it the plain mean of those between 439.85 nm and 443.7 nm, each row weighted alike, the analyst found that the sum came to 22.8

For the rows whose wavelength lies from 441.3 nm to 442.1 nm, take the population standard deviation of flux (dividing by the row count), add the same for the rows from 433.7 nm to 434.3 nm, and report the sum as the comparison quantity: 0.48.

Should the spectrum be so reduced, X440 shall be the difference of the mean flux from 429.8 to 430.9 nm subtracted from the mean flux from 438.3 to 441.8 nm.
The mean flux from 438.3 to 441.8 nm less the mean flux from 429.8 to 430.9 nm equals 2.7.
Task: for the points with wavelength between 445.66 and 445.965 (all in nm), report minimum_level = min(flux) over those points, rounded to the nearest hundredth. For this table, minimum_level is 13.10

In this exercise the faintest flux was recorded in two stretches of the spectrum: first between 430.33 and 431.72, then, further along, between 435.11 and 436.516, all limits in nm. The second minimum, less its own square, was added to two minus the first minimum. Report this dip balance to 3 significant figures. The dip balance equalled -133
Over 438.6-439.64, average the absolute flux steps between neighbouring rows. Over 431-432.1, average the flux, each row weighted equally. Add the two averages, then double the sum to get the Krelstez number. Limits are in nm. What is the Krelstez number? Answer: 24.3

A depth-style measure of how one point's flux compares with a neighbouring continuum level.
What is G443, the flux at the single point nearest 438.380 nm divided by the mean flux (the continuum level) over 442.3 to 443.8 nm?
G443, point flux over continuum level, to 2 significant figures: 0.85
